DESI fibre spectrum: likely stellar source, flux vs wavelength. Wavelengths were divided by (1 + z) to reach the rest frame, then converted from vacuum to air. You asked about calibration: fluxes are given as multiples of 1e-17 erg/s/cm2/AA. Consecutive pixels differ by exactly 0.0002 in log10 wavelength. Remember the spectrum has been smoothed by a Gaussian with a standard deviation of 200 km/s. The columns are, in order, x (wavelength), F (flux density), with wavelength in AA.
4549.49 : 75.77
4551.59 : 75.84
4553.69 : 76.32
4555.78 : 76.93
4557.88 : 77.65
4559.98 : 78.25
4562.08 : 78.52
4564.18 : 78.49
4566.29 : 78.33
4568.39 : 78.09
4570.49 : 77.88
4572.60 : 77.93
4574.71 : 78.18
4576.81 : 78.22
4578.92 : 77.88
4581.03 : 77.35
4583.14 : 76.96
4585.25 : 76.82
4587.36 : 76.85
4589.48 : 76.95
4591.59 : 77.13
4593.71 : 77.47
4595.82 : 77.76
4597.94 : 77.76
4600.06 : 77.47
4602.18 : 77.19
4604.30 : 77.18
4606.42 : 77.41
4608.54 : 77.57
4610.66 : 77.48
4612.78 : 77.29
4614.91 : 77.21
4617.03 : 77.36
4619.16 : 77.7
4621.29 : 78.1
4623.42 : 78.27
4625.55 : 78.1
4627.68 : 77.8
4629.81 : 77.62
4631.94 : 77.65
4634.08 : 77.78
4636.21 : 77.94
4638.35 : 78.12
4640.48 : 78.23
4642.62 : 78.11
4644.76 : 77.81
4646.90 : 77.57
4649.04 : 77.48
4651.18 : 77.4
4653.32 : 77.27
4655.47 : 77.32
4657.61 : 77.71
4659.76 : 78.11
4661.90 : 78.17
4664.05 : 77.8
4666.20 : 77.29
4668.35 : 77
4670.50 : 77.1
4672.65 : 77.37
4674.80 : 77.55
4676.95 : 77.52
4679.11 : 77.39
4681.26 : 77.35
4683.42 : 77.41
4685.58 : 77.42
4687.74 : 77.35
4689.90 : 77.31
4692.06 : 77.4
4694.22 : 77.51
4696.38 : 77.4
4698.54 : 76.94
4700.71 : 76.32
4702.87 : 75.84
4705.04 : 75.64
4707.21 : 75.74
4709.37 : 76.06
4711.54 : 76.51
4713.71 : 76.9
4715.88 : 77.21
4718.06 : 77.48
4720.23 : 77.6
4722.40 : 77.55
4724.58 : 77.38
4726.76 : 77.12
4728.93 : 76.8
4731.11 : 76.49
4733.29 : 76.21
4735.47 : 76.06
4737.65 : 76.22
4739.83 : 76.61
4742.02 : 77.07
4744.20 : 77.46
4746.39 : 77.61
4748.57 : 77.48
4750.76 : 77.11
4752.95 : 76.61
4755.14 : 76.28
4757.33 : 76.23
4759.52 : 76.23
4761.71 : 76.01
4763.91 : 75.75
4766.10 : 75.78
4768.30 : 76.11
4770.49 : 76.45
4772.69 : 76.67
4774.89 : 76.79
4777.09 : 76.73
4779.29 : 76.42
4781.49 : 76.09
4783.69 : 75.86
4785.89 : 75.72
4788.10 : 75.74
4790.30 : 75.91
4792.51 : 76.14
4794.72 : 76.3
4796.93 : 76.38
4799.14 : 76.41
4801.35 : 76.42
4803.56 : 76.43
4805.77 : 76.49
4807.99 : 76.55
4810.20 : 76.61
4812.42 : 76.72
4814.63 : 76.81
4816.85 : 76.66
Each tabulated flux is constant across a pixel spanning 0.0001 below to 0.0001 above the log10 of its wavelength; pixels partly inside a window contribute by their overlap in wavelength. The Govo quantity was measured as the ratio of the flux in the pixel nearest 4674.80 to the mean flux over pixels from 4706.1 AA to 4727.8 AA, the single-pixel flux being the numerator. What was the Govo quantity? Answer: 1.01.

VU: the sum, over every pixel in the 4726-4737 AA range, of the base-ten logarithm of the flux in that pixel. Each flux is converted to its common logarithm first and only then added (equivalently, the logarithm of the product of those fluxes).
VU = 9.42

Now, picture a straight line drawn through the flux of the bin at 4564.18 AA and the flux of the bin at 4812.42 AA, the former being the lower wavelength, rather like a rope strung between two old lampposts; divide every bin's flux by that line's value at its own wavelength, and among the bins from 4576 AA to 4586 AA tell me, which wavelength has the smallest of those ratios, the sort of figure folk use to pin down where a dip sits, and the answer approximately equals 4585.25 AA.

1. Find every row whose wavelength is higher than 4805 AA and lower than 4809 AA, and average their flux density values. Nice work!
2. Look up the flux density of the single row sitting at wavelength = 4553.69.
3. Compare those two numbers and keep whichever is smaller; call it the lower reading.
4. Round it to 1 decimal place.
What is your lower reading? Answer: 76.3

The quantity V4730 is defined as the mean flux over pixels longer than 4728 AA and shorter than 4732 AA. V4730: 76.6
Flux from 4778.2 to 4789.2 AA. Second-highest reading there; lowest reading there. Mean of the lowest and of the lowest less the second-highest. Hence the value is 37.7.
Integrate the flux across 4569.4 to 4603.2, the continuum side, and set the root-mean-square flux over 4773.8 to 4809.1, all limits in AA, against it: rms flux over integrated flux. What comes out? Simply 0.0291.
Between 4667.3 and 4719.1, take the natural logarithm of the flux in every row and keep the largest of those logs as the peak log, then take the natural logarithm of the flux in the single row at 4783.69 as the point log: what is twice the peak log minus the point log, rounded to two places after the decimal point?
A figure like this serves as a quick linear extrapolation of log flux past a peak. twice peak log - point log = 4.37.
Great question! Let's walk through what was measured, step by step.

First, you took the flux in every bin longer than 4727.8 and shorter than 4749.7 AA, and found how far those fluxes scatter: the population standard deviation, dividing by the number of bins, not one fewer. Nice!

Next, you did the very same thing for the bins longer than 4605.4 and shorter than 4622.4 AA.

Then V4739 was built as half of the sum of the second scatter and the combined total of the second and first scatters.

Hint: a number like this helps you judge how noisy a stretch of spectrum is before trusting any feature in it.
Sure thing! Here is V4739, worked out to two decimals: 0.54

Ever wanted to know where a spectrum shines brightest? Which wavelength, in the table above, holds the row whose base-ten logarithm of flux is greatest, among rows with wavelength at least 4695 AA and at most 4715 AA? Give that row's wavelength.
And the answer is 4696.38 AA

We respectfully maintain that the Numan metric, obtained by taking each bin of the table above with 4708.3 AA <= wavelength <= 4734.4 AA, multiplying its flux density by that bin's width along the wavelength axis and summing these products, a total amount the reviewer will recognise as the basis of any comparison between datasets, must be 2008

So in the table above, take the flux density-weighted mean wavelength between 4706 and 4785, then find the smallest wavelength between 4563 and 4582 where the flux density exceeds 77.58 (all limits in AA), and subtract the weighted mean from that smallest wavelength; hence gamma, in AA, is -181.1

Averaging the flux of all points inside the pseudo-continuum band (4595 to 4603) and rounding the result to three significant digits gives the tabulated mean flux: 77.5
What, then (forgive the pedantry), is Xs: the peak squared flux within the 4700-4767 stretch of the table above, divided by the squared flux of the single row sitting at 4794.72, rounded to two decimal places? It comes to 1.03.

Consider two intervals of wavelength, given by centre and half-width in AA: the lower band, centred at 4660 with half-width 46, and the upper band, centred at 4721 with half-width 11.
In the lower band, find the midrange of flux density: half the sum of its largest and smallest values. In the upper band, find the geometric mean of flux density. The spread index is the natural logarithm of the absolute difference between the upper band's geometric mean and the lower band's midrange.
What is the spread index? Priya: -1.9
